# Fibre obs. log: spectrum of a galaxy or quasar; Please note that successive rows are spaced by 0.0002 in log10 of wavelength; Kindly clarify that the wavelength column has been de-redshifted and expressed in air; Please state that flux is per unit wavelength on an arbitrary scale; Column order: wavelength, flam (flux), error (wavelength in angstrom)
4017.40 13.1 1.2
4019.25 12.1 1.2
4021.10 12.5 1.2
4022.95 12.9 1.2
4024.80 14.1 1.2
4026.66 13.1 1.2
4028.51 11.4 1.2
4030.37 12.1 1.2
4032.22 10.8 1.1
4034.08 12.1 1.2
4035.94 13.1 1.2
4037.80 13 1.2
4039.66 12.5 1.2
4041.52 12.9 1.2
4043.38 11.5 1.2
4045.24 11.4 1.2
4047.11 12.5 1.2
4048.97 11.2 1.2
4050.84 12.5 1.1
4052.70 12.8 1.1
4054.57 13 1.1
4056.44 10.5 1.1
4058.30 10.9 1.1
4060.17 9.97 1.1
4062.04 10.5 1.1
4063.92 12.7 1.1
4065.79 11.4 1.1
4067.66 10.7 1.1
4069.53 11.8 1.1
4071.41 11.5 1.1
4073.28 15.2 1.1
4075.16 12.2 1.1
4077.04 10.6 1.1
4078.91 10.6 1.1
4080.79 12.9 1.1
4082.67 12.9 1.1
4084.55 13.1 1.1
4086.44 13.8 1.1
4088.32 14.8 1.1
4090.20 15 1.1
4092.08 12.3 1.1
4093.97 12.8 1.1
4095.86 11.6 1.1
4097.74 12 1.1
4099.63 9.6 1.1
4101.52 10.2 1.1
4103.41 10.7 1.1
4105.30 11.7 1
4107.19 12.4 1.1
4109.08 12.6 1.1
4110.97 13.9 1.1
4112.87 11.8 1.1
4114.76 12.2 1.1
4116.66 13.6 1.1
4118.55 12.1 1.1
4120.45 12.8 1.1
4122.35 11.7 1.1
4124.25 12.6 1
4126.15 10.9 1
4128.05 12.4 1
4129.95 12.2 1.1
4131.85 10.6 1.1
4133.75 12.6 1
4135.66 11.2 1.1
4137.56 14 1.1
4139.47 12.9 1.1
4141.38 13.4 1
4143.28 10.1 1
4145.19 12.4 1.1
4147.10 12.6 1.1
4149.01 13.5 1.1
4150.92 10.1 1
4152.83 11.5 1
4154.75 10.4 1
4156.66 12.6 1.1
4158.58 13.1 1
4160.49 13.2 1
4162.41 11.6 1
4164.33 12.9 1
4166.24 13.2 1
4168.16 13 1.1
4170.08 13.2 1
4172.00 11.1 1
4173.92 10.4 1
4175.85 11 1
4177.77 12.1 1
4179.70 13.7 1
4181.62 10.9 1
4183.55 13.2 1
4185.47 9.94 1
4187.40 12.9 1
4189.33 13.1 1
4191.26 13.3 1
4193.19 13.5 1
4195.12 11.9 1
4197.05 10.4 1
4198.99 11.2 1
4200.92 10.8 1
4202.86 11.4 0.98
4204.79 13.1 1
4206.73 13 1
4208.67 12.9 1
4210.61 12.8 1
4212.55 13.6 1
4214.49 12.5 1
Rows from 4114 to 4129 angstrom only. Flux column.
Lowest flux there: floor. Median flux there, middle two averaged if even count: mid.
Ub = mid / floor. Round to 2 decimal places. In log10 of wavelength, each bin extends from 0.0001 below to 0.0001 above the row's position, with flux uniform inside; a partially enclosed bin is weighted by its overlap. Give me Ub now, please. 1.13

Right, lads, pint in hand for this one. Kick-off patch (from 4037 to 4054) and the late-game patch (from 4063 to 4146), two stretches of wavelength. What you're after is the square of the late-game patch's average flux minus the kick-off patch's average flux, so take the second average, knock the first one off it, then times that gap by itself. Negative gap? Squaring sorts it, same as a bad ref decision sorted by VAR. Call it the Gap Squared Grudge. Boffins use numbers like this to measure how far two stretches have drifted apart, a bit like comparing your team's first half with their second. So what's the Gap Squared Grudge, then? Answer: 0.00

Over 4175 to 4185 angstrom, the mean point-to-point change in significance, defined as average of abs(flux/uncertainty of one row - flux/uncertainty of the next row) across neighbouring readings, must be 1.95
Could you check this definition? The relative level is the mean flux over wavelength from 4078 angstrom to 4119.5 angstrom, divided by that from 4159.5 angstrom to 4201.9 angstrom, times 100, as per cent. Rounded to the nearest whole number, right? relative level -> 102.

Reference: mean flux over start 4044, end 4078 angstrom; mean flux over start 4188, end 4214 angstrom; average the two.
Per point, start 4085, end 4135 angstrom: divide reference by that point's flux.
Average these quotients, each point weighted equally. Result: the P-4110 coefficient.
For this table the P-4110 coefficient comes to 0.994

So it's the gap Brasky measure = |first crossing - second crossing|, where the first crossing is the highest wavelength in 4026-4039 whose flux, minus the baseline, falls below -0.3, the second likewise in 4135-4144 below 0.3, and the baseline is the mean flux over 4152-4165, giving 111.1 angstrom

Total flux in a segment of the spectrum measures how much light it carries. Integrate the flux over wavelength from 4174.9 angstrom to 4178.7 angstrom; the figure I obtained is 44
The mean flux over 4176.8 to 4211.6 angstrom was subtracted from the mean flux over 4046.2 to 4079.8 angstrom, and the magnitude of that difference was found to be 0.53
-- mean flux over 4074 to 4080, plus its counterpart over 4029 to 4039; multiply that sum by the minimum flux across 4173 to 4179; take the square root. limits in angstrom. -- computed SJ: 15.6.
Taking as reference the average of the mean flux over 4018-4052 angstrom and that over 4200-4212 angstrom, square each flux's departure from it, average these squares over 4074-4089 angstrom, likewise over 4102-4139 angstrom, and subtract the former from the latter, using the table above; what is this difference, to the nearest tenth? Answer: -1.0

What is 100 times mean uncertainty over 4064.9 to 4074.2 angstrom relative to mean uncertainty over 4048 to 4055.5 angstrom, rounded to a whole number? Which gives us 98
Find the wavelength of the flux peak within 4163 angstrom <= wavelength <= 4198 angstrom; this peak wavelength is 4179.70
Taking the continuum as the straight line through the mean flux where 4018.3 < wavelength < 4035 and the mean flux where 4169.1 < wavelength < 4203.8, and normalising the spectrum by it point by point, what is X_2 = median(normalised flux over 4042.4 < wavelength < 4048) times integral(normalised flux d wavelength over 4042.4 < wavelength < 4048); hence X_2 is 5.02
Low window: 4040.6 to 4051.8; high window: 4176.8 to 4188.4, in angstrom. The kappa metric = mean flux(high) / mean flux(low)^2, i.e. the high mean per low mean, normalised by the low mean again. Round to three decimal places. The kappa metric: 0.084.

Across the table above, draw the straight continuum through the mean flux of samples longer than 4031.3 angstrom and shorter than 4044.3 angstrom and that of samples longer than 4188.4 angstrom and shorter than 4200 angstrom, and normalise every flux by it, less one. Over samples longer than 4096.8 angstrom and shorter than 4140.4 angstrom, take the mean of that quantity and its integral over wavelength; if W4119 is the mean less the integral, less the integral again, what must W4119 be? 1.5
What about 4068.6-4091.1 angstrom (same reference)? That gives -2.2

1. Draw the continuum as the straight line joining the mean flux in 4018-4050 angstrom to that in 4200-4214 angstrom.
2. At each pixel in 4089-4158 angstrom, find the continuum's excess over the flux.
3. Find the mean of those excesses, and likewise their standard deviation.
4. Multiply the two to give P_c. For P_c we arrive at 0.4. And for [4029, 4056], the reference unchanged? 0.1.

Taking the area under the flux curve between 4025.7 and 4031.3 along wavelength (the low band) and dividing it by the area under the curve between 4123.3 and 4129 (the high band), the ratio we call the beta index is 1.00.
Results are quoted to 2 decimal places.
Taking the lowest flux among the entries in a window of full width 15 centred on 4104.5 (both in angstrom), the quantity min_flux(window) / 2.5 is 3.84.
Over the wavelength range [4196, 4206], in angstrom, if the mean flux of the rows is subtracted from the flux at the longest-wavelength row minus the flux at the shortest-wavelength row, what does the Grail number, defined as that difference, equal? -8.7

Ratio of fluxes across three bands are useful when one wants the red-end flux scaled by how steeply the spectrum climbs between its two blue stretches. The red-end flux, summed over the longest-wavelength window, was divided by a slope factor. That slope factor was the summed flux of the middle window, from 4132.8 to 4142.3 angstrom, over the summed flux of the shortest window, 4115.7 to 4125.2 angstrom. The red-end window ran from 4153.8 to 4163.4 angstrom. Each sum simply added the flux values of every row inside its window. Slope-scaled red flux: 59.7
